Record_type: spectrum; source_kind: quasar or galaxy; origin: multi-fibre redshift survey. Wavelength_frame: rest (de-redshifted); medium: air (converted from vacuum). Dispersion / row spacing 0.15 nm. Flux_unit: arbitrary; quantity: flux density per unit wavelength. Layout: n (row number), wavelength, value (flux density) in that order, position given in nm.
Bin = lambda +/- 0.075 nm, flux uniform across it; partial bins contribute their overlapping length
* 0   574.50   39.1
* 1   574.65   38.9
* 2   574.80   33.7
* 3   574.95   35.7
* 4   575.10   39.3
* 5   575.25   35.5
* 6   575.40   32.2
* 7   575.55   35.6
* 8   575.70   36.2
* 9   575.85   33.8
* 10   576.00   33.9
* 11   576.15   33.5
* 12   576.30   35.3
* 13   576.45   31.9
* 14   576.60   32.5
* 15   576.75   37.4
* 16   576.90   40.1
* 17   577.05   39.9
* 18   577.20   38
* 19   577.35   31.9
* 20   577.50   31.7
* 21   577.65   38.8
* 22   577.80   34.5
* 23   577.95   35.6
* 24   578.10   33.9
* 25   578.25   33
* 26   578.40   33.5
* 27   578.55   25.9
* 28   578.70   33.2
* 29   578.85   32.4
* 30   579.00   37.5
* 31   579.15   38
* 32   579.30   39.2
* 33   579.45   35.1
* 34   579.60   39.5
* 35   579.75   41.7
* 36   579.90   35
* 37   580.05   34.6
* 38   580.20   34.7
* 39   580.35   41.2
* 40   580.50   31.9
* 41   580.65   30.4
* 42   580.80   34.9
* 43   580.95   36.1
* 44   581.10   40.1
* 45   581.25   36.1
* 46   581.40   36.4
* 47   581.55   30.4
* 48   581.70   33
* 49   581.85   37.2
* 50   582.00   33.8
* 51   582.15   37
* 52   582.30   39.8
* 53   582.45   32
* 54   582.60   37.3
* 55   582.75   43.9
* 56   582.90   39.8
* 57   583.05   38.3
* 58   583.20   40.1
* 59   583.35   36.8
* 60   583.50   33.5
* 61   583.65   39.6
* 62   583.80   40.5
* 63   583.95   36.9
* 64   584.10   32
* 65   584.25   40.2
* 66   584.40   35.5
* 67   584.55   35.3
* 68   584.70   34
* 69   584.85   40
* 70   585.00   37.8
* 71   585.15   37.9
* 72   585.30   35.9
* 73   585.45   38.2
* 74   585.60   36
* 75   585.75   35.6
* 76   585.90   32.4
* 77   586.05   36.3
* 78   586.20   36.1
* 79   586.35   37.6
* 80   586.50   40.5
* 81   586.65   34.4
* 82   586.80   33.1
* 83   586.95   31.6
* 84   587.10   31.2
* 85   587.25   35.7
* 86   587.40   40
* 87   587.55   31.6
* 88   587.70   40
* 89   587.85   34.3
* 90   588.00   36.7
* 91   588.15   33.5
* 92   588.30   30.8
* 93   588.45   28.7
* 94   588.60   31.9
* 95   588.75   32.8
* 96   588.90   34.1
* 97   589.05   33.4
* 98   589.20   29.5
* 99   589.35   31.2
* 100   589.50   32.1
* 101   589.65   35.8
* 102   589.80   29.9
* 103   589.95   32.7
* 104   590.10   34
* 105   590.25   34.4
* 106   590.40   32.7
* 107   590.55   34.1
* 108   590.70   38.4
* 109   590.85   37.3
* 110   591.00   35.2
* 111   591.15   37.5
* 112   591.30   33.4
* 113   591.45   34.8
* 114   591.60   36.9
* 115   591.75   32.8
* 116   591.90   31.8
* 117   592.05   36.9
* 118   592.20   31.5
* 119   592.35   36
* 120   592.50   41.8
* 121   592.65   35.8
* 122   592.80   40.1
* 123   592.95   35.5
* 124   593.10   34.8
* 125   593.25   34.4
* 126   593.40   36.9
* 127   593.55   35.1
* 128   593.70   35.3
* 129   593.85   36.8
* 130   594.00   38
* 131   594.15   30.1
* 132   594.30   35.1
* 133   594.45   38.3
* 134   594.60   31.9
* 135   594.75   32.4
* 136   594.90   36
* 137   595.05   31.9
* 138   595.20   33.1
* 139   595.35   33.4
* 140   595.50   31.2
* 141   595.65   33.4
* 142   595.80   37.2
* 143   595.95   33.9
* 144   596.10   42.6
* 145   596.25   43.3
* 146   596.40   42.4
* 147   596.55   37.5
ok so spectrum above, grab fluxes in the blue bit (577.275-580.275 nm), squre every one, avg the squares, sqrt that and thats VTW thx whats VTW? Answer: 35.2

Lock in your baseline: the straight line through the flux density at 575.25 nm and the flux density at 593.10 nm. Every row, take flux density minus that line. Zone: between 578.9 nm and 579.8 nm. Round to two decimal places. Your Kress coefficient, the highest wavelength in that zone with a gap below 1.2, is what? 579.45 nm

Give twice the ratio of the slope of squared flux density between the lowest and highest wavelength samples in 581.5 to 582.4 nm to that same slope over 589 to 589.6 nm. -9.3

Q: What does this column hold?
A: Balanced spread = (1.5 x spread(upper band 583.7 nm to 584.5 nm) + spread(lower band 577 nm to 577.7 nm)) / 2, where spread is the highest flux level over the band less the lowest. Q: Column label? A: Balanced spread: 10.5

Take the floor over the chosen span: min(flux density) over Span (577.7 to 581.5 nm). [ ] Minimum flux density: 25.9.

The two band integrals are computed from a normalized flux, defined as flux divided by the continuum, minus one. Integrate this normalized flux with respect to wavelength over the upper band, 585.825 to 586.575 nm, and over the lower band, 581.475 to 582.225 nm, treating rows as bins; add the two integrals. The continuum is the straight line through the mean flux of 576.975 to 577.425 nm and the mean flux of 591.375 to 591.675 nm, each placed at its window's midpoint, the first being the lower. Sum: -0.033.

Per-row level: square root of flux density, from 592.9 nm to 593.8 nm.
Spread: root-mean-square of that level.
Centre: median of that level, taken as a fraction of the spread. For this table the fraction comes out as 1.00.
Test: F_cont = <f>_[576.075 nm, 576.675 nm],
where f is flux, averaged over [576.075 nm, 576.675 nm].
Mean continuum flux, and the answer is 33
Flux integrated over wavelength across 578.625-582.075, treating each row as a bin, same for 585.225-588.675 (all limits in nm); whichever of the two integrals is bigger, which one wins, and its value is 123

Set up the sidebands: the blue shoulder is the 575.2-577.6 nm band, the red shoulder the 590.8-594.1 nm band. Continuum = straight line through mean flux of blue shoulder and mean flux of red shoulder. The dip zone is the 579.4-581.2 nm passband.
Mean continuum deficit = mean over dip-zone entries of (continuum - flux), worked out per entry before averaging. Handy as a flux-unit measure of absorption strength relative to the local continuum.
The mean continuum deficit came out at -1.1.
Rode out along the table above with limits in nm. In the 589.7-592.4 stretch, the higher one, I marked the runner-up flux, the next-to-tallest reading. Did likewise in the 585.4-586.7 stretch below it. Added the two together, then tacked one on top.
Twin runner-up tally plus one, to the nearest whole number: 77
